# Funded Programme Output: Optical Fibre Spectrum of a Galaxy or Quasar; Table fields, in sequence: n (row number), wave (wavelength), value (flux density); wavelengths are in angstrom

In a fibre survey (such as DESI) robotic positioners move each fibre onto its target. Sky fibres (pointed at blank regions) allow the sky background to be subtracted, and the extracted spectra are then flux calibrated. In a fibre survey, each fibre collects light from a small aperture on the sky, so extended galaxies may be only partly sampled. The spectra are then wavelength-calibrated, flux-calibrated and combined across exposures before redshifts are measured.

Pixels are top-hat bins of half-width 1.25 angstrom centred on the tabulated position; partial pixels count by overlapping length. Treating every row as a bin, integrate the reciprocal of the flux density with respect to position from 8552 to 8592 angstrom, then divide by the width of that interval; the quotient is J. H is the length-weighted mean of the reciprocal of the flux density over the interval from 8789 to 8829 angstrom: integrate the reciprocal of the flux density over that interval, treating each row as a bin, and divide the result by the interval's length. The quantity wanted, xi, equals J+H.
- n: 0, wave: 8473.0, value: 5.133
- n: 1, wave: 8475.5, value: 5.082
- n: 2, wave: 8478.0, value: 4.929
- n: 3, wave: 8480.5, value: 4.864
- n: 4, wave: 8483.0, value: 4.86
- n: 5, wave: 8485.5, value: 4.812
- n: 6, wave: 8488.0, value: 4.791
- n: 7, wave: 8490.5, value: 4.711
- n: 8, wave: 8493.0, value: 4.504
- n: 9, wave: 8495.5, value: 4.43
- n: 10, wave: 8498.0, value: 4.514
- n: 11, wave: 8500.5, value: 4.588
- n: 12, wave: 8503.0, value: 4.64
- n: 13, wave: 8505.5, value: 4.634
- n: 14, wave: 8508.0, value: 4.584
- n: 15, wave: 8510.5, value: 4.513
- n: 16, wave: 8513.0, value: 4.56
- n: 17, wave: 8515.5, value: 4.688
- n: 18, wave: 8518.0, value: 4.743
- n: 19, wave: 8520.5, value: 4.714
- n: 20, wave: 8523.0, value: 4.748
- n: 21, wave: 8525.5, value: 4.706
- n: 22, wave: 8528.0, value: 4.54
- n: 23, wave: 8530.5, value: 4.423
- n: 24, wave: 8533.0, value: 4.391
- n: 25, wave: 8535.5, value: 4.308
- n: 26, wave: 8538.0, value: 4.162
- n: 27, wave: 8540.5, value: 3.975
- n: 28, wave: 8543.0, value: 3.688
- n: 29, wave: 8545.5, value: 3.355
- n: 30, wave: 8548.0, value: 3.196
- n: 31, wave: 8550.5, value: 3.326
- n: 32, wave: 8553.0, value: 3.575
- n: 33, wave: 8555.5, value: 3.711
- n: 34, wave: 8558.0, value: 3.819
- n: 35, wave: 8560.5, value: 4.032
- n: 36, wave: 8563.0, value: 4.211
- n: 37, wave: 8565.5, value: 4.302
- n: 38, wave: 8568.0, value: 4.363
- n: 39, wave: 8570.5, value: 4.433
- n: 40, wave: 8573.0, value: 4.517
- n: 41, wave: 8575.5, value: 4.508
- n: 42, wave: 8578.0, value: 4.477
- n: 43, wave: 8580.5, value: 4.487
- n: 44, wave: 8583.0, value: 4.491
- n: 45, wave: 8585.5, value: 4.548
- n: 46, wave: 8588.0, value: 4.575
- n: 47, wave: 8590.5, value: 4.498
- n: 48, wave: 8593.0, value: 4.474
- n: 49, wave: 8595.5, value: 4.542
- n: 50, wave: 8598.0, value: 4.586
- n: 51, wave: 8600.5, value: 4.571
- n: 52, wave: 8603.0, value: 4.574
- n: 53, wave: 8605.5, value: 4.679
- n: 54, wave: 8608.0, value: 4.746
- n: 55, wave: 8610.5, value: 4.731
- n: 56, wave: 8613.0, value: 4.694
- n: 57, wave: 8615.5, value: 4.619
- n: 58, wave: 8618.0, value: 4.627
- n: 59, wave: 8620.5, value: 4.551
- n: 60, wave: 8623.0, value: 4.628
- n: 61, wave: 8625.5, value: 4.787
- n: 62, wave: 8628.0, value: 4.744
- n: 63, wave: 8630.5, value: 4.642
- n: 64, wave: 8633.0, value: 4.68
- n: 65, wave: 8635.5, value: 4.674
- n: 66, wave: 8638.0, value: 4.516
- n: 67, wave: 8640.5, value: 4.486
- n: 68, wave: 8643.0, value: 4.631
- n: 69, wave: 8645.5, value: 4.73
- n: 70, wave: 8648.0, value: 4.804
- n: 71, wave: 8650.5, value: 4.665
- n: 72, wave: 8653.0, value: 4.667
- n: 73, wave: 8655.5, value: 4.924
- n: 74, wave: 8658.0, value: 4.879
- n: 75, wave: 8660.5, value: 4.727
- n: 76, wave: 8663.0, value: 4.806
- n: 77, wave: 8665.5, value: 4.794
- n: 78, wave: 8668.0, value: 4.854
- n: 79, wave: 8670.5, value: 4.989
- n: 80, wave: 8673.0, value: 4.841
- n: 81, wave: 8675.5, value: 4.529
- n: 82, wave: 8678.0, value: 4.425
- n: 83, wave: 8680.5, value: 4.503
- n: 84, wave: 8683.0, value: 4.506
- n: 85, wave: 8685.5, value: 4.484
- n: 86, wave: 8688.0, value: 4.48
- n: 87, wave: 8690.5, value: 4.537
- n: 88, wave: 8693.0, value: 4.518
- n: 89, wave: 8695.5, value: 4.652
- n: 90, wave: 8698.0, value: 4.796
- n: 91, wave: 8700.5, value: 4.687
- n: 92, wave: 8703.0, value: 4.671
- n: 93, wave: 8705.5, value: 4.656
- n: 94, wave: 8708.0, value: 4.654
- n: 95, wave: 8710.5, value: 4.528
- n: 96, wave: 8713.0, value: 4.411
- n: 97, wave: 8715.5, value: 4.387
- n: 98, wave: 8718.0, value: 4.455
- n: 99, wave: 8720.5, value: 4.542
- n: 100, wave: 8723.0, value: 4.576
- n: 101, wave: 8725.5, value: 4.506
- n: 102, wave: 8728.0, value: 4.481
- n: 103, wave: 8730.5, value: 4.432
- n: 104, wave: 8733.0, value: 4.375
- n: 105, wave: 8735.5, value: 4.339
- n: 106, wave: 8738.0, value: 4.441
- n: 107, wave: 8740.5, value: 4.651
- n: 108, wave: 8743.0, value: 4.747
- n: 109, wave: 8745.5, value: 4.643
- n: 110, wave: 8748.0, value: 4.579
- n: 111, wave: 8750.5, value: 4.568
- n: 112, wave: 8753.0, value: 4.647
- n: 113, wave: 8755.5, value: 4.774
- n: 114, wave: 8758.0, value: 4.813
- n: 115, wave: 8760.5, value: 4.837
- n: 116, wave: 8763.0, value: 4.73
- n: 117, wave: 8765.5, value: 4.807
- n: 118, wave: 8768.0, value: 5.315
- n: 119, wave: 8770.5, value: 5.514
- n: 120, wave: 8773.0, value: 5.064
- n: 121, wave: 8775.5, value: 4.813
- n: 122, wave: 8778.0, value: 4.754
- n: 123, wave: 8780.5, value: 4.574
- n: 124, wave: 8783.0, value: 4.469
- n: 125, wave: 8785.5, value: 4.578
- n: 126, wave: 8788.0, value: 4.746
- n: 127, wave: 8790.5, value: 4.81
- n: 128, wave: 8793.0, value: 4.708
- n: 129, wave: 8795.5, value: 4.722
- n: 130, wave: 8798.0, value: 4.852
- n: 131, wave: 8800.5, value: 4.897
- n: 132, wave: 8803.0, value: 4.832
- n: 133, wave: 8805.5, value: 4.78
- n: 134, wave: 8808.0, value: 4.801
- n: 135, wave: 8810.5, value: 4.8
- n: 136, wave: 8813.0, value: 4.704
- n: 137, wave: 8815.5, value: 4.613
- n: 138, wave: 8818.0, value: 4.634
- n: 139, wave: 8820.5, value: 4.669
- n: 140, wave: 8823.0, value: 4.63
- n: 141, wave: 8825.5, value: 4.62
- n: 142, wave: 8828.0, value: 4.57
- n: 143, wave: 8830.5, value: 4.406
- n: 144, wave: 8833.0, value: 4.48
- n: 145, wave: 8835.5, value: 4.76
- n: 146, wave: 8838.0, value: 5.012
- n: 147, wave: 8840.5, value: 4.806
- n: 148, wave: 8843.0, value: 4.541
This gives 0.45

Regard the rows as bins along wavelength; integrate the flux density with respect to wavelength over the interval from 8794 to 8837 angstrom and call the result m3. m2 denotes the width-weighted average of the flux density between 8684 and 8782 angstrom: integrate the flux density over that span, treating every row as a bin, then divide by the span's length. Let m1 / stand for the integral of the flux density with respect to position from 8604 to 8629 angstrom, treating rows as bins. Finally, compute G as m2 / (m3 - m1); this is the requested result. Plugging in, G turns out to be 0.1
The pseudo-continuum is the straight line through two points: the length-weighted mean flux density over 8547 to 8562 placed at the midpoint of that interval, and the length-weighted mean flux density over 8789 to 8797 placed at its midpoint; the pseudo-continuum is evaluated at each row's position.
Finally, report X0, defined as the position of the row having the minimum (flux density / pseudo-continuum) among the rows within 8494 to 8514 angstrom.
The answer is 8510.5 angstrom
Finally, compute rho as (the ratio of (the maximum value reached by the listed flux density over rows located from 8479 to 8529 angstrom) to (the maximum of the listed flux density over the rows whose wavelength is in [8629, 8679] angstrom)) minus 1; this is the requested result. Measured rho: -0.03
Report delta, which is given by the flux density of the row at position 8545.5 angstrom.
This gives 3.355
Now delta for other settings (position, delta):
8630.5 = 4.642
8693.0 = 4.518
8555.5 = 3.711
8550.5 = 3.326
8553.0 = 3.575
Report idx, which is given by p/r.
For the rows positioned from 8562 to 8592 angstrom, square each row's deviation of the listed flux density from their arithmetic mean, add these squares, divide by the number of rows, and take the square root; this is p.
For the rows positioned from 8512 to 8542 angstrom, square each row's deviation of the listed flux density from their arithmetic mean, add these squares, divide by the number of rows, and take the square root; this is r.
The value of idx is 0.43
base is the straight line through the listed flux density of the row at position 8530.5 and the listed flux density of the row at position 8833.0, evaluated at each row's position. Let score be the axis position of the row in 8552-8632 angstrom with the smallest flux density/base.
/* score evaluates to 8553.0 angstrom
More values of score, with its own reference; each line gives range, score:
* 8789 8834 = 8830.5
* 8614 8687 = 8678.0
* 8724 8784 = 8735.5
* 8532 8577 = 8548.0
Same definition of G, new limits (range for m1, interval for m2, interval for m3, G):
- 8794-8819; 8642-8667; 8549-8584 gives 0.2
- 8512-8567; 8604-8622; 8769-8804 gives -0.1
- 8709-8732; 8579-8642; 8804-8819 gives -0.1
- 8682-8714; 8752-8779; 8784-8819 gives 0.3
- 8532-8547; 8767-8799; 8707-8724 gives 0.3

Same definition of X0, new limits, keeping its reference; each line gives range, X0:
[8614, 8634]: 8620.5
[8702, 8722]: 8715.5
